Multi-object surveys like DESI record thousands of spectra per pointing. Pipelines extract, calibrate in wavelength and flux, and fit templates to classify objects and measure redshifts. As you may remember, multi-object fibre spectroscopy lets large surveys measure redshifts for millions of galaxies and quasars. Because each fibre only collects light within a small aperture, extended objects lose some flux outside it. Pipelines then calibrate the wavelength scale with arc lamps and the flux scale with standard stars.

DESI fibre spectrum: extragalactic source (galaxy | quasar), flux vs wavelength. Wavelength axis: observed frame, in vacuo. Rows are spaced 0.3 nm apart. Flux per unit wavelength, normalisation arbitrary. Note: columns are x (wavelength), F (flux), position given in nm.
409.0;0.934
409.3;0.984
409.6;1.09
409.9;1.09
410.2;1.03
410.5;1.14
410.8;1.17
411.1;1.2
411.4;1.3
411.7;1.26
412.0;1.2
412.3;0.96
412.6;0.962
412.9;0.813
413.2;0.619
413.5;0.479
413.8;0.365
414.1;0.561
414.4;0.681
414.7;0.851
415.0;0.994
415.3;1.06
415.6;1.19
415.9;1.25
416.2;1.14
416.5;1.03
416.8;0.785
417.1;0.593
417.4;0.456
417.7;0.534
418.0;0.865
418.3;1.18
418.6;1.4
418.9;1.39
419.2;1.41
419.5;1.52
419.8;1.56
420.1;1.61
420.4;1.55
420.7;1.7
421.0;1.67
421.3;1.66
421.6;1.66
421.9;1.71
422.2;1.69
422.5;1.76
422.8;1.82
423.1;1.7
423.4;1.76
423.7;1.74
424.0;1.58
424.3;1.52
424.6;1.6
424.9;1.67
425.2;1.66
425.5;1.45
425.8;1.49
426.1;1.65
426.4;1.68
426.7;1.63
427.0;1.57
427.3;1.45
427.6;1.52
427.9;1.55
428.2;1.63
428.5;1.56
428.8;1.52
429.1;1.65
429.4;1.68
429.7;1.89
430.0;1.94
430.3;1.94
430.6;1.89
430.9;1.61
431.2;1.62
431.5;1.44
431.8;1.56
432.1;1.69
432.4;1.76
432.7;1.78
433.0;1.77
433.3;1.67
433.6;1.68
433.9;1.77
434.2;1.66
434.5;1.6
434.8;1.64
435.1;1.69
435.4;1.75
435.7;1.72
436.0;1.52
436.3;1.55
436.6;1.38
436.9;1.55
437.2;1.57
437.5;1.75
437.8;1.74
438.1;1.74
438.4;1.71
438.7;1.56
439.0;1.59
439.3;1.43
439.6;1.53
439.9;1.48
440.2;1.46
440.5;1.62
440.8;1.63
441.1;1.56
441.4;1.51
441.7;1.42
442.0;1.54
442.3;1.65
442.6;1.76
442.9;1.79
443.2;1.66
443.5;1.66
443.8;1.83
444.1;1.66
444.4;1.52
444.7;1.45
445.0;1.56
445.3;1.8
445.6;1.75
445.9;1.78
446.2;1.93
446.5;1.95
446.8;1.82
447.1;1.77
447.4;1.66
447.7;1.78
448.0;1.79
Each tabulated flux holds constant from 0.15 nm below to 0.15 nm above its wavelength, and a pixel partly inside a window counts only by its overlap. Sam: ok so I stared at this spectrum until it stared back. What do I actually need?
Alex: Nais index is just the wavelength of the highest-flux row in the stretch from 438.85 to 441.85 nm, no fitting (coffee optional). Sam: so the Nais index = 440.8 nm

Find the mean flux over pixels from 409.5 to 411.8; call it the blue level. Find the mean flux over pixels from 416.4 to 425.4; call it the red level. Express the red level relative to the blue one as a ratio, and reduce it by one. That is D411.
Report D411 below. 0.23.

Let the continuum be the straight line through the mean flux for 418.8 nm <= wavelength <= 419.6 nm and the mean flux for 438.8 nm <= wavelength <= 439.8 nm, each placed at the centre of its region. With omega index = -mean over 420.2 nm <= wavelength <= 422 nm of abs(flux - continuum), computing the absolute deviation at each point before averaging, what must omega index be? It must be -0.21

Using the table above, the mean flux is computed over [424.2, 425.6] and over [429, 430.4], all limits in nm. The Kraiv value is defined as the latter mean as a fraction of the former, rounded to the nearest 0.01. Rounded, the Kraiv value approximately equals 1.15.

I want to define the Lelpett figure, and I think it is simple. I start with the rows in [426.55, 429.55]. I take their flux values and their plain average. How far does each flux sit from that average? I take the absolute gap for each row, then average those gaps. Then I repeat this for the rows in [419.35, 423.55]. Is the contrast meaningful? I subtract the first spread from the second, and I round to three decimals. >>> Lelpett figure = 0.008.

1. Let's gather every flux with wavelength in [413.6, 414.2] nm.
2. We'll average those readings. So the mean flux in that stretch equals 0.46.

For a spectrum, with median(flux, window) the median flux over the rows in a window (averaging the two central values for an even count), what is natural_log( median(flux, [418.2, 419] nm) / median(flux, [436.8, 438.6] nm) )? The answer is -0.22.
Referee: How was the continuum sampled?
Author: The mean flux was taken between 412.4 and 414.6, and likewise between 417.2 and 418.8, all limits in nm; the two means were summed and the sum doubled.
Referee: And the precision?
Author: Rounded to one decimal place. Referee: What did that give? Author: 3.1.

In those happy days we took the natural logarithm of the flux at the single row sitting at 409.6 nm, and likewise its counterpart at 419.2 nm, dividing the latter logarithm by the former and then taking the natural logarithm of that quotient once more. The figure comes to 1.38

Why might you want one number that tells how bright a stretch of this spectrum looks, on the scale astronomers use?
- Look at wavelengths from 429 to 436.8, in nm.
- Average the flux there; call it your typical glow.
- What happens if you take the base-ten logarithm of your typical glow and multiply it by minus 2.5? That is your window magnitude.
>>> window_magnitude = -0.567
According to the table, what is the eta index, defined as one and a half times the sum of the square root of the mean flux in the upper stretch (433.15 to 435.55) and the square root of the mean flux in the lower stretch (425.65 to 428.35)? 3.83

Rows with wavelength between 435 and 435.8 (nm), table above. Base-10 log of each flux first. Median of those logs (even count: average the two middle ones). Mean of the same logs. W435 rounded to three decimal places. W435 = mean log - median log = 0.000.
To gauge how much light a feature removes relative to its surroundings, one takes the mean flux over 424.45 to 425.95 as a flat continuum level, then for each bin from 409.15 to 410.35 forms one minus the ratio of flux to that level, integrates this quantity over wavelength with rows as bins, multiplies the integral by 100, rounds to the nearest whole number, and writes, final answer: 40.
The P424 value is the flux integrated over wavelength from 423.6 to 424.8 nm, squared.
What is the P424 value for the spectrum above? 3.7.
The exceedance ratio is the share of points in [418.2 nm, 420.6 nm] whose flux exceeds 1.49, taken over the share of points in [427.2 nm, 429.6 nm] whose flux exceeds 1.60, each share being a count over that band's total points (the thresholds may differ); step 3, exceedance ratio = 1.3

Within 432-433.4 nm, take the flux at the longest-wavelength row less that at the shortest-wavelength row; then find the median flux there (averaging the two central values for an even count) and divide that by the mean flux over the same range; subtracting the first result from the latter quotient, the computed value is 1.0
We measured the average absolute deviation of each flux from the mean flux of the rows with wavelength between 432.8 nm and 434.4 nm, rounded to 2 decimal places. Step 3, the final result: 0.05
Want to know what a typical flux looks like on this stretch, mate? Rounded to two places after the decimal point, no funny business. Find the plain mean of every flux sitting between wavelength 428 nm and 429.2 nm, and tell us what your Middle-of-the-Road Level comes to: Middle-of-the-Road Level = 1.59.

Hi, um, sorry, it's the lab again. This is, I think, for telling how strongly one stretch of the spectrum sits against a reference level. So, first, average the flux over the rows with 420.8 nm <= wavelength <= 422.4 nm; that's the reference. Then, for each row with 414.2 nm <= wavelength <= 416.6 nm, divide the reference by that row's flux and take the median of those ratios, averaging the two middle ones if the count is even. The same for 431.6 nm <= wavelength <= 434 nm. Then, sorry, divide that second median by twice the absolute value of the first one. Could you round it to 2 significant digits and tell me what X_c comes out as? 0.30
